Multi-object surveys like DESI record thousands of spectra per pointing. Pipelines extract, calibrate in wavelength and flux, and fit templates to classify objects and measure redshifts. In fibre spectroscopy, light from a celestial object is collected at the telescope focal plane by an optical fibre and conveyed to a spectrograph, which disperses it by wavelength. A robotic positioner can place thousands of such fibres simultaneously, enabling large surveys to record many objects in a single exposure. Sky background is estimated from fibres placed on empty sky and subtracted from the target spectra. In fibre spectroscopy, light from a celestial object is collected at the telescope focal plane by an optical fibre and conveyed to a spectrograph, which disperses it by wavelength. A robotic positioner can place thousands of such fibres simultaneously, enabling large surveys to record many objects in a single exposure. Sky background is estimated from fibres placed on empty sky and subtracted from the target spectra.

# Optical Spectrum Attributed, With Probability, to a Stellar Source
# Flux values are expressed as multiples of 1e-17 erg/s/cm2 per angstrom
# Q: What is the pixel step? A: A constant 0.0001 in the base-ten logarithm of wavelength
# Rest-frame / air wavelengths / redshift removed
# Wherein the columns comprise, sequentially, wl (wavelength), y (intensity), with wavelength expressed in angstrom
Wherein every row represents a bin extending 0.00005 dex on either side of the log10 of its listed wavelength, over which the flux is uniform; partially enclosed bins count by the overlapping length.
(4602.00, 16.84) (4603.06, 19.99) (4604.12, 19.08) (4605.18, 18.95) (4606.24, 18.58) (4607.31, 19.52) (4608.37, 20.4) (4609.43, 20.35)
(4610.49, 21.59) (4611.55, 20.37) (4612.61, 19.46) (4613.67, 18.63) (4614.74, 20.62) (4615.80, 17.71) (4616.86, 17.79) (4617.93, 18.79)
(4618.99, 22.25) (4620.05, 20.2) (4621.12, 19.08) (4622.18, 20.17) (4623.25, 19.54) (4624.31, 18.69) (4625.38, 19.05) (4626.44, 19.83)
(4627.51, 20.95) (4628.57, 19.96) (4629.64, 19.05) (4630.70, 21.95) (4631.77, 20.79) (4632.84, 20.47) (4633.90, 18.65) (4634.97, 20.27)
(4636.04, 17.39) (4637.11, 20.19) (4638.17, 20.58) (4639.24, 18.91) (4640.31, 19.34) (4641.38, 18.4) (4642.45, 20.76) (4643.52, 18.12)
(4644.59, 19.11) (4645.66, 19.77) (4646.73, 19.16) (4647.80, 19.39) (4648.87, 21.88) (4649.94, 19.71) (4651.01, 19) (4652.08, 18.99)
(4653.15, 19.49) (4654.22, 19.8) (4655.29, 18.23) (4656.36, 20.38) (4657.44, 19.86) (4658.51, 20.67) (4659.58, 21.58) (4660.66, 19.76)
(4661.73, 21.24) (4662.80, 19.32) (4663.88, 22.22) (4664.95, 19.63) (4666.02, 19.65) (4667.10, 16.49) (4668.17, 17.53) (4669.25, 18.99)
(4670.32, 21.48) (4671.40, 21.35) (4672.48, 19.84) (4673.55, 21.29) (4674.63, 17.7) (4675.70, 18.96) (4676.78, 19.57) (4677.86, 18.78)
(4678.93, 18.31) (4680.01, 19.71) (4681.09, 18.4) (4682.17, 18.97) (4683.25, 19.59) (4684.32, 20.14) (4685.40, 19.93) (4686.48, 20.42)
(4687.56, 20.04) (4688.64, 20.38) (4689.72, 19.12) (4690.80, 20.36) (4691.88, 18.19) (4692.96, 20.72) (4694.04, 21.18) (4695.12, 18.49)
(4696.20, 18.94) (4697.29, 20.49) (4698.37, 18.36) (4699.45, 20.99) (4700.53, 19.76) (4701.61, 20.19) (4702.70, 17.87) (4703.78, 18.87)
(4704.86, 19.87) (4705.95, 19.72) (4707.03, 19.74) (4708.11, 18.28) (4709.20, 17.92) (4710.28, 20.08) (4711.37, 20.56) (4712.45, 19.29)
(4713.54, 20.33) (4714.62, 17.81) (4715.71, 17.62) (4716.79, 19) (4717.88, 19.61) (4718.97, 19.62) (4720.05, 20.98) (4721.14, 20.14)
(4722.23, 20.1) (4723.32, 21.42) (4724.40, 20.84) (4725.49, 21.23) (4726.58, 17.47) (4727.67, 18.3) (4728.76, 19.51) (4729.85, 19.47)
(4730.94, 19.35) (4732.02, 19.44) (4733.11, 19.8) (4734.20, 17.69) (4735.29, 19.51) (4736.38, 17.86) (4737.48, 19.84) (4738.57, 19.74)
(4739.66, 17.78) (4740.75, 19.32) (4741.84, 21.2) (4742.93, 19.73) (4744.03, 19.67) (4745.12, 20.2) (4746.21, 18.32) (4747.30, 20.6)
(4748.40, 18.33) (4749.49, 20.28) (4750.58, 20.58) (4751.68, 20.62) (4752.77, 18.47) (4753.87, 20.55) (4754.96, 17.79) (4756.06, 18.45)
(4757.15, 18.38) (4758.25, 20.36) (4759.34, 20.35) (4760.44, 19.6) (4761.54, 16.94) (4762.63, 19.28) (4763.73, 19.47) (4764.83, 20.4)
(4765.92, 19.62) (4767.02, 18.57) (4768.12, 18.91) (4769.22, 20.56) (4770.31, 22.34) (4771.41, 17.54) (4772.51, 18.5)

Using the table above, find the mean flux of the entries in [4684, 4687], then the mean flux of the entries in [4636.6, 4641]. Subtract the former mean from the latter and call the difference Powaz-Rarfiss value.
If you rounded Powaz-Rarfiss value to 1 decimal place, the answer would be -0.4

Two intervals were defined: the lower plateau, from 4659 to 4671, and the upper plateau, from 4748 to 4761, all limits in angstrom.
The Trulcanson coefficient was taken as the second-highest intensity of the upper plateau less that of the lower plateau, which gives -1.0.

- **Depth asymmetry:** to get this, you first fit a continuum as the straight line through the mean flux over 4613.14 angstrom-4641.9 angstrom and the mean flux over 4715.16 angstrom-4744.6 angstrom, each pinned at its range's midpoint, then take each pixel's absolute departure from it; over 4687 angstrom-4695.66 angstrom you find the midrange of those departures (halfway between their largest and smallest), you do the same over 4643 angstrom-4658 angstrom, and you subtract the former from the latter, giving 0.2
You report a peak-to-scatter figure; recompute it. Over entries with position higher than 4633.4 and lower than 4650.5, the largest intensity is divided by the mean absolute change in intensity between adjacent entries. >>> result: 14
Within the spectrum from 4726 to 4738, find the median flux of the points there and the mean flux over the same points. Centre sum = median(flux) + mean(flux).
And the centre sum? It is 38.4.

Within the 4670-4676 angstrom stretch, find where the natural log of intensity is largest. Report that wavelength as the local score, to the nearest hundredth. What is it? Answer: 4670.32 angstrom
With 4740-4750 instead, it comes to 4741.84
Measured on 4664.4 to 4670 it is 4666.02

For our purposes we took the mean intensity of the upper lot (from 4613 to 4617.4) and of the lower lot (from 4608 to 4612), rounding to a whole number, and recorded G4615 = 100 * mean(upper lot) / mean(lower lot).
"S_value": 90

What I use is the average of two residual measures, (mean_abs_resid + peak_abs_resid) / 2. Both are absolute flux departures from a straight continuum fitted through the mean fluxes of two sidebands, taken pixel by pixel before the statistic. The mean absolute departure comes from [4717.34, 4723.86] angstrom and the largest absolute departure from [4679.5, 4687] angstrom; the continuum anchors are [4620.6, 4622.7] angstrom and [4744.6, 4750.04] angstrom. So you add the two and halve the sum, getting 0.97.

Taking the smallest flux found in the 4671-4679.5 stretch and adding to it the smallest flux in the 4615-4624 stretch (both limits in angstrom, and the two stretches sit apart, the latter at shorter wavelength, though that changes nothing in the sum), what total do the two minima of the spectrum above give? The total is 35.4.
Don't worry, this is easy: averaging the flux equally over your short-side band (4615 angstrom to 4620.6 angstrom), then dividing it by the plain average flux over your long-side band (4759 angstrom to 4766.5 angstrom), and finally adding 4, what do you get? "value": 5.00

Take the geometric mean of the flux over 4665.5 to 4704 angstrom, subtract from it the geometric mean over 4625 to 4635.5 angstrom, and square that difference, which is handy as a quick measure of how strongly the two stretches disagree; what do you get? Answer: 0.41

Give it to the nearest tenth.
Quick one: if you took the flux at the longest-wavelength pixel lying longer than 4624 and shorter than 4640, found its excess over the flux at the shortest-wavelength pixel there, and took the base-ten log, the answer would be -0.7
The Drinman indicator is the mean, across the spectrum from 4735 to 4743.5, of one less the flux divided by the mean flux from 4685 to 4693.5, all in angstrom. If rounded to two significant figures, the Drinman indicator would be 0.026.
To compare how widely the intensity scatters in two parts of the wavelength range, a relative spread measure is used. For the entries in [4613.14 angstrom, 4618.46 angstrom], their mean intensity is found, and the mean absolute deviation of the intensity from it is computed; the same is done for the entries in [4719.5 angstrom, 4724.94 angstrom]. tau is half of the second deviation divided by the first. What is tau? 0.29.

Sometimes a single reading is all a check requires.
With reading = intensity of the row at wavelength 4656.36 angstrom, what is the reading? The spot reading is 20.38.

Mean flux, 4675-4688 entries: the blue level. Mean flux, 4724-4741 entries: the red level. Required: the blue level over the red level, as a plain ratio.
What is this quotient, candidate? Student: 1.01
